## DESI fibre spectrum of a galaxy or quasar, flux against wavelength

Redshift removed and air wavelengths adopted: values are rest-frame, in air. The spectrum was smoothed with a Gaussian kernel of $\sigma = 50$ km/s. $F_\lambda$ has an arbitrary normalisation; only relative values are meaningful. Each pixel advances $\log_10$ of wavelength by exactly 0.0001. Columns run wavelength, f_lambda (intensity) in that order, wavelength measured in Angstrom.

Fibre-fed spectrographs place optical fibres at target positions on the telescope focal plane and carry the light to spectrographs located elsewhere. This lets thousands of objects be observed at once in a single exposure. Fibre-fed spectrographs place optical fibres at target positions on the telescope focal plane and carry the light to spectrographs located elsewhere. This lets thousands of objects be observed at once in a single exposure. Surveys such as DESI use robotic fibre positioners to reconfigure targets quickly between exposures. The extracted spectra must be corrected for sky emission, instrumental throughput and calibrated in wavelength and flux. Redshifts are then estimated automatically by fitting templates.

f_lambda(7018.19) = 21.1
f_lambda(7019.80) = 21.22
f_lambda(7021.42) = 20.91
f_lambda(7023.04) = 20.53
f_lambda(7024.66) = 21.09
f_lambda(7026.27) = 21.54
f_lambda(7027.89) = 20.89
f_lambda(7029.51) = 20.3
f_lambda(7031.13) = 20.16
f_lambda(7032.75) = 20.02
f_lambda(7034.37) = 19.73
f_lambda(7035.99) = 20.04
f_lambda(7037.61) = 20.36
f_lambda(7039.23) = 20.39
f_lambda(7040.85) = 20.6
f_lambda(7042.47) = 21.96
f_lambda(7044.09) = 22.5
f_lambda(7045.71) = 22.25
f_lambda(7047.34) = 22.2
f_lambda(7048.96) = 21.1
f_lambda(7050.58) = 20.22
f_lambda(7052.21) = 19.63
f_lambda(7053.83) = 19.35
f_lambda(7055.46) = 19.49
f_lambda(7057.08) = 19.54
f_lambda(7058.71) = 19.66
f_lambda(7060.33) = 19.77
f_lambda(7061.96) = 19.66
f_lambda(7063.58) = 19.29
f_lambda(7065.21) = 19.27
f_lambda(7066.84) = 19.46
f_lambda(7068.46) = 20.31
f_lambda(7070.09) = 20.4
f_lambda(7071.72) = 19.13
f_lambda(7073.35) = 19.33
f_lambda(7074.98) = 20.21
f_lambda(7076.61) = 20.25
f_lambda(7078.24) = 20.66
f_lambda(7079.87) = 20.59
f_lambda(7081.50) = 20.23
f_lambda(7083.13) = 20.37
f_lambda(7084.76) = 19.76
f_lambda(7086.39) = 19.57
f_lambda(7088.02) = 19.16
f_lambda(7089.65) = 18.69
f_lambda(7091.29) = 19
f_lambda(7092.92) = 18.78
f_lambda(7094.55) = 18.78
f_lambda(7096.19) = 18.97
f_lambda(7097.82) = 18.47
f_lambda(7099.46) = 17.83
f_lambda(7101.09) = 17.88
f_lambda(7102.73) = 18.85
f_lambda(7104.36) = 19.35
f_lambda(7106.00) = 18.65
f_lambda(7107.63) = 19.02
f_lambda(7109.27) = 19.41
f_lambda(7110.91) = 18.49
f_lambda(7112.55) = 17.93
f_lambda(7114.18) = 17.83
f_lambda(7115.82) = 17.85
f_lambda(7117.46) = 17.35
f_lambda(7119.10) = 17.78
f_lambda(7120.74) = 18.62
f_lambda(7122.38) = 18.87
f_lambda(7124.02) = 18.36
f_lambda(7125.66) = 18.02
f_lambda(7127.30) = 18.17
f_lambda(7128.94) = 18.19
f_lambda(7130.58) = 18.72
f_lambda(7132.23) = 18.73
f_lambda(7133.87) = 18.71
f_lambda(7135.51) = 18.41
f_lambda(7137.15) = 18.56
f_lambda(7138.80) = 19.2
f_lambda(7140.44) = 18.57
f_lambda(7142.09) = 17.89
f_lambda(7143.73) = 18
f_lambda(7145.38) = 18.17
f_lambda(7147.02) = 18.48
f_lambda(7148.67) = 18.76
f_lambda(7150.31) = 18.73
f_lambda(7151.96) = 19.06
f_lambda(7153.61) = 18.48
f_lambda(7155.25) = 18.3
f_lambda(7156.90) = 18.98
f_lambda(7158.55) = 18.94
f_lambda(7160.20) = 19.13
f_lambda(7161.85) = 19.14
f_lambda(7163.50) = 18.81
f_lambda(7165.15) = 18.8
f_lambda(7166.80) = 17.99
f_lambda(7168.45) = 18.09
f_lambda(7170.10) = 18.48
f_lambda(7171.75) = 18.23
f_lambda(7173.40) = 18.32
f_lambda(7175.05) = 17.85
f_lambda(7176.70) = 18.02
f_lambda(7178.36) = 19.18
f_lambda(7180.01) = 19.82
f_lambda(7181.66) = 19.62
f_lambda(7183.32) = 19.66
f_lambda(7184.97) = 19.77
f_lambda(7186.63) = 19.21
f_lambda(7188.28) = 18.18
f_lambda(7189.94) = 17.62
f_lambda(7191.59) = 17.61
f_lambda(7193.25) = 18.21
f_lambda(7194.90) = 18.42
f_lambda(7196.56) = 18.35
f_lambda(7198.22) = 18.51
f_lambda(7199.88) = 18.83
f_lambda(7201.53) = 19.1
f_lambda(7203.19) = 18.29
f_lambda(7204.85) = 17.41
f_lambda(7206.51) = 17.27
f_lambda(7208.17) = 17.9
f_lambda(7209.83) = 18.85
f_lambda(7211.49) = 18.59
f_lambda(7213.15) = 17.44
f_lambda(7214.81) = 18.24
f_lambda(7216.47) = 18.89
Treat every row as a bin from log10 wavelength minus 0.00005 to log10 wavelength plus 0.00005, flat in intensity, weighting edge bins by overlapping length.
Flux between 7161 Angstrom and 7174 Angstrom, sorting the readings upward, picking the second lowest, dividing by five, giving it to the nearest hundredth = 3.62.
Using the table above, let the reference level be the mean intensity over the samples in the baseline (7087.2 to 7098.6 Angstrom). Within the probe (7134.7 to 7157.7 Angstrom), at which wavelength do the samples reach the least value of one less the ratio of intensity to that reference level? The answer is 7138.80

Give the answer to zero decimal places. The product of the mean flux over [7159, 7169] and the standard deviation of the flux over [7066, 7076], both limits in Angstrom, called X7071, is 10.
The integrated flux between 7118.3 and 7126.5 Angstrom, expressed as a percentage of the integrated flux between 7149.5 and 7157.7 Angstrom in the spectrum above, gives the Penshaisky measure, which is 98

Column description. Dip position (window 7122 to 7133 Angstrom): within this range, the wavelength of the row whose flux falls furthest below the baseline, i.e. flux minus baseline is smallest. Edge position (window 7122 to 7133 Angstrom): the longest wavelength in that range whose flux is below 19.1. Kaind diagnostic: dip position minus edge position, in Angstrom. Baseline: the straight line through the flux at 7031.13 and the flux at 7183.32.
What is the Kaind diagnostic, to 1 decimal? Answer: -6.6 Angstrom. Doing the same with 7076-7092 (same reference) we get -1.6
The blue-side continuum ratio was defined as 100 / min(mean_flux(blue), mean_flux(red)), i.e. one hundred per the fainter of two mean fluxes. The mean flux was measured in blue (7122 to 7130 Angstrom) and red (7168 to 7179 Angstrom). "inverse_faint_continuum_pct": 5.46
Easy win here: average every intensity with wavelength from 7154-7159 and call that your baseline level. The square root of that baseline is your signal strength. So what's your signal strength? 4.33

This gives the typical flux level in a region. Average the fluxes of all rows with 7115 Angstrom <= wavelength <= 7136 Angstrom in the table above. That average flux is 18.3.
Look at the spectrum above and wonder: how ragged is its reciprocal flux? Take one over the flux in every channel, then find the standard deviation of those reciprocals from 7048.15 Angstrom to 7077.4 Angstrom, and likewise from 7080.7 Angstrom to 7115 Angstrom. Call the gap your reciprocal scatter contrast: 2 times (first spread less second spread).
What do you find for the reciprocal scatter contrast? -0.0014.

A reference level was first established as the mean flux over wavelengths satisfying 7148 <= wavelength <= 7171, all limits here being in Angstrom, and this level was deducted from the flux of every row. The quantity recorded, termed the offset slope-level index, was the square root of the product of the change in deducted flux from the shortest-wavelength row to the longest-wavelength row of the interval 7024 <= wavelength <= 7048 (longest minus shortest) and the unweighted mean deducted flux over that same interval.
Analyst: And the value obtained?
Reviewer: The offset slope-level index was 1.6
